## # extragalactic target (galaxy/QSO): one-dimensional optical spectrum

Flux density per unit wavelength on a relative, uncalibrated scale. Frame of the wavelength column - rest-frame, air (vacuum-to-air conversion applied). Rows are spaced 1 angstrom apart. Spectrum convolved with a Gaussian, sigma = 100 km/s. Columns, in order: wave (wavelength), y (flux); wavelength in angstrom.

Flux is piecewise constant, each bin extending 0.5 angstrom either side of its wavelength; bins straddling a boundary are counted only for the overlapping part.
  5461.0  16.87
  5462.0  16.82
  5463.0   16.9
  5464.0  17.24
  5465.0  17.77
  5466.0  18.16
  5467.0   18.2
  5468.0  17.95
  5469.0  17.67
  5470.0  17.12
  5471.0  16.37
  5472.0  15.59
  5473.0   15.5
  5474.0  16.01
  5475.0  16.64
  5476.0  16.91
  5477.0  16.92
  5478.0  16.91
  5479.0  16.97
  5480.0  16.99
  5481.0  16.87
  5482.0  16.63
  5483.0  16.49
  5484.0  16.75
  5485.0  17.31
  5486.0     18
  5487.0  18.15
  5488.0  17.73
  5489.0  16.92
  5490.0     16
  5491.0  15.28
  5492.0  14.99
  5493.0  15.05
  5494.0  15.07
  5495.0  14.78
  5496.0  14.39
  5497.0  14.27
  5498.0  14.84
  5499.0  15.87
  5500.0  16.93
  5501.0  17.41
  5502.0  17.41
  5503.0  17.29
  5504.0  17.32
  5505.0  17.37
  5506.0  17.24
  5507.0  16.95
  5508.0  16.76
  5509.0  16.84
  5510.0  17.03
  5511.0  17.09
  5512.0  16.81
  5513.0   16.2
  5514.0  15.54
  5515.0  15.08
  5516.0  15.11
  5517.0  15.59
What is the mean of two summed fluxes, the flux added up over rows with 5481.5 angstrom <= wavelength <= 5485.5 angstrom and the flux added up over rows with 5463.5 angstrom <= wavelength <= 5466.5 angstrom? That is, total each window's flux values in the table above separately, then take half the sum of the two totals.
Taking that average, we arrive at 60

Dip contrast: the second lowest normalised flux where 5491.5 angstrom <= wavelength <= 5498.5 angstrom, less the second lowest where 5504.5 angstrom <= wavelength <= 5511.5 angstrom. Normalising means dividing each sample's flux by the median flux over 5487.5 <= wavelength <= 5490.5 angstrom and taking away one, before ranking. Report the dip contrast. -0.14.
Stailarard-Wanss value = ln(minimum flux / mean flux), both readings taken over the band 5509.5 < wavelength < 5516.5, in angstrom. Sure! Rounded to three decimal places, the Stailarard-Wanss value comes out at -0.067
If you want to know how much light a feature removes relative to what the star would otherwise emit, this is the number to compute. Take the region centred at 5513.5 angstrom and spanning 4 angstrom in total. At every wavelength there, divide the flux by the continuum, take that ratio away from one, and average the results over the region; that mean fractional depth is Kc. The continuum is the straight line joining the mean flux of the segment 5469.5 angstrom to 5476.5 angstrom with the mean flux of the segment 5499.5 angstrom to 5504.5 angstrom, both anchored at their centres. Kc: 0.10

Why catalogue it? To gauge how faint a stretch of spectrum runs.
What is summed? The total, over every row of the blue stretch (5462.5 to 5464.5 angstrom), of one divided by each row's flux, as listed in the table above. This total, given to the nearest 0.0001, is 0.1172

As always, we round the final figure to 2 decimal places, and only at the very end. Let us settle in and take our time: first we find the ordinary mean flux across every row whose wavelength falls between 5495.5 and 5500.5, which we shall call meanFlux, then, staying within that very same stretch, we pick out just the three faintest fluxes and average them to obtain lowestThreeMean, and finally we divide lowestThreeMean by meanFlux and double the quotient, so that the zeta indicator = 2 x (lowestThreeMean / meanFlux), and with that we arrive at 1.90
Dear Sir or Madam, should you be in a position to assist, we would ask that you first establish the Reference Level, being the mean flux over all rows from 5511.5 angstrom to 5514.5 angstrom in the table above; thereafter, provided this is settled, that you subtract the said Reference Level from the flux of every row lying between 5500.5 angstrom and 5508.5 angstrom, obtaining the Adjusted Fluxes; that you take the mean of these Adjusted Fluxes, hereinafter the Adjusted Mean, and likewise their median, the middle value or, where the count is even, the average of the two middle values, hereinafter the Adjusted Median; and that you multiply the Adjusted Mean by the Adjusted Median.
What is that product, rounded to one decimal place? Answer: 1.2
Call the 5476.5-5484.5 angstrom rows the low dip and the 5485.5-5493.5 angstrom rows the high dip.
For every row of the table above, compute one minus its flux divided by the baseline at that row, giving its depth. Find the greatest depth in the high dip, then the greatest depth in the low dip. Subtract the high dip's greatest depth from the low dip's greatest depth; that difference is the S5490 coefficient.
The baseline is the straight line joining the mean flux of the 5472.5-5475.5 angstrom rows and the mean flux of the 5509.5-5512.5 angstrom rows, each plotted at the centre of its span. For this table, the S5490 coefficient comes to -0.10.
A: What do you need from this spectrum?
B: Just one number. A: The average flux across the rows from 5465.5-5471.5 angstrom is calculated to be 17.6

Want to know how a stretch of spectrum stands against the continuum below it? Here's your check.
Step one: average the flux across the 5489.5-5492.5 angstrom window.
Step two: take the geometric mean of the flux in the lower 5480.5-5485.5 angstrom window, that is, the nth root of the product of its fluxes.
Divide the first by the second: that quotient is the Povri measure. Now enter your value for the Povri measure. 0.92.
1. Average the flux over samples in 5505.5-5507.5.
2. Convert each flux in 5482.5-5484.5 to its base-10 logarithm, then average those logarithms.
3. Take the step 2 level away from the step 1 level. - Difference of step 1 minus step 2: 15.9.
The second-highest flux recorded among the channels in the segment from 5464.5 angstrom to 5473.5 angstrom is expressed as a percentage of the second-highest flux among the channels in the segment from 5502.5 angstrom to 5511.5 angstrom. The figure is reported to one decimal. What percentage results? 104.8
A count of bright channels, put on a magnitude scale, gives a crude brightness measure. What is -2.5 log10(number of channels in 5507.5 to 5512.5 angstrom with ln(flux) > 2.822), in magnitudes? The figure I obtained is -1.2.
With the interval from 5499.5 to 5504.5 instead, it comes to -1.7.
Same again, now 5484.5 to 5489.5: -1.7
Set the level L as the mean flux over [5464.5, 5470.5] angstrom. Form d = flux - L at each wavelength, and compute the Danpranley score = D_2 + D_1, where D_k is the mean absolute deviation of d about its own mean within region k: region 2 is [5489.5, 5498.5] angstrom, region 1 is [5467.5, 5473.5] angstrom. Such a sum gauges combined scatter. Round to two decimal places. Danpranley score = 1.23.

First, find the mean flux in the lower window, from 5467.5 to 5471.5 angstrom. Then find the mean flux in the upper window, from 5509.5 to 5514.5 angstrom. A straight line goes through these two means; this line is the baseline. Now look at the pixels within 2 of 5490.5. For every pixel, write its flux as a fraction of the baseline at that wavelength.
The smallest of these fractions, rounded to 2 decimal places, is 0.89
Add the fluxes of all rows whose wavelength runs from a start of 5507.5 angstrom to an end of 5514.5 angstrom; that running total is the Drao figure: 116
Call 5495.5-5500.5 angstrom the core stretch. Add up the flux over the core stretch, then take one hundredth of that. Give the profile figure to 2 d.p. 0.76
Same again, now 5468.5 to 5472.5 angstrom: 0.67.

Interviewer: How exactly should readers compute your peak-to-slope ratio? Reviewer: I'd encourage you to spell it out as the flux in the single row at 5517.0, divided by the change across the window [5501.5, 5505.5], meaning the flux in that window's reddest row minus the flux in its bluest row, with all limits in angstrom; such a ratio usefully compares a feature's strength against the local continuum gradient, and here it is -390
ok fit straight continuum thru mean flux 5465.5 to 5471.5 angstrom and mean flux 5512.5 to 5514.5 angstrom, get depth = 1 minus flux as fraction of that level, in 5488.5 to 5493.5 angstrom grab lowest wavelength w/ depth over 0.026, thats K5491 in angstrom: 5490.0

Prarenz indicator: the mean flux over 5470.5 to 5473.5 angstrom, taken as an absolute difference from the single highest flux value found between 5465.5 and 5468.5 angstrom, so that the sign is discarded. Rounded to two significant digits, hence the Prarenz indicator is 2.4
